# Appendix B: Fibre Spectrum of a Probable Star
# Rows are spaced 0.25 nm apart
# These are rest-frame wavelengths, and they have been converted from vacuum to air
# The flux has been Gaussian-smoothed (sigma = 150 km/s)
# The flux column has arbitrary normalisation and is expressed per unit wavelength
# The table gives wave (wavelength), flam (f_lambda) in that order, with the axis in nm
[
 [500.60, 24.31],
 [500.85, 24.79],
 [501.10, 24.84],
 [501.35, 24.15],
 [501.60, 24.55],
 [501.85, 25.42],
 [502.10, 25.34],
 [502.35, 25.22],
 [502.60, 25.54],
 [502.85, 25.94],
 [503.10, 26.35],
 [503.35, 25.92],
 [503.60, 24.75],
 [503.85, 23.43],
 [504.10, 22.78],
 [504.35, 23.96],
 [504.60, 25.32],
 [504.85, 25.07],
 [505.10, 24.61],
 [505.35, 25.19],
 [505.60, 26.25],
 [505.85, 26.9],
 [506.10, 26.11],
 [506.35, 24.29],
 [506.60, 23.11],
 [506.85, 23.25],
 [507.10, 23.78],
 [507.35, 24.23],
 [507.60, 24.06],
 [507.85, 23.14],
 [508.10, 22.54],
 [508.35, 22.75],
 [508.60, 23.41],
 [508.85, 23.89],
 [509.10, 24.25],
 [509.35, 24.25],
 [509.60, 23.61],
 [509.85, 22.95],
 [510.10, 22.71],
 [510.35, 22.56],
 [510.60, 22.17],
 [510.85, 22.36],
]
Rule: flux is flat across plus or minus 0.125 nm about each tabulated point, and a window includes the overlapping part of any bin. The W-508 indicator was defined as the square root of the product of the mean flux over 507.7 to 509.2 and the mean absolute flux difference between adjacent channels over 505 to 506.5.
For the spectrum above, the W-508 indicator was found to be 4.8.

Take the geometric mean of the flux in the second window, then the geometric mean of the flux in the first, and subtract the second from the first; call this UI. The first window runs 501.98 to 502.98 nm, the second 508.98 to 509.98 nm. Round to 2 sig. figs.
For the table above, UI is 1.7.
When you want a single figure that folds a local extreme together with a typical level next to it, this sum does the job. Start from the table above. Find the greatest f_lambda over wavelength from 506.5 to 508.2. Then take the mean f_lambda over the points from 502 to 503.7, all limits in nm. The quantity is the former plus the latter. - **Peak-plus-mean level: 49.8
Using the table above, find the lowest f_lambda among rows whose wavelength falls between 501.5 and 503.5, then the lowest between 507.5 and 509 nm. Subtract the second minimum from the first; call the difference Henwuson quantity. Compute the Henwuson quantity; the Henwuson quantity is 2.0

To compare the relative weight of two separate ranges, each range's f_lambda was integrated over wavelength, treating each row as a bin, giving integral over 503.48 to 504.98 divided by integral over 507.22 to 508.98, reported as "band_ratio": 0.9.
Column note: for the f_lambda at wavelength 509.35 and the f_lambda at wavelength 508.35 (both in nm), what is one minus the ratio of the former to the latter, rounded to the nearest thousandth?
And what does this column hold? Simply -0.066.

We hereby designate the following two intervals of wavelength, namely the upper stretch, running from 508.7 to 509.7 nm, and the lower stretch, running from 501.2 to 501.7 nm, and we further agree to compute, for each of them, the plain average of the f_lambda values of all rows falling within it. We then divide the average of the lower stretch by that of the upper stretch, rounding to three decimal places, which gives 1.015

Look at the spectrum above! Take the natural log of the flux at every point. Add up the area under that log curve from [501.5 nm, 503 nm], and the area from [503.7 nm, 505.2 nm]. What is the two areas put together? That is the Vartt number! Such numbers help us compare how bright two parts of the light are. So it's 9.63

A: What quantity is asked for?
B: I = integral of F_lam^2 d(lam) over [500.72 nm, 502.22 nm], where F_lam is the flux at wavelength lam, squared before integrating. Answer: 926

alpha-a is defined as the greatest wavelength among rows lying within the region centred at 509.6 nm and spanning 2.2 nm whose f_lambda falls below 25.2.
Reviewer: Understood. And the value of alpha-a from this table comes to 510.60 nm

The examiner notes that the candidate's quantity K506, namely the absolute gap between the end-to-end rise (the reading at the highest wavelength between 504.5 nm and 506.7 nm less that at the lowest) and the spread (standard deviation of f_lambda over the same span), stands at 3.3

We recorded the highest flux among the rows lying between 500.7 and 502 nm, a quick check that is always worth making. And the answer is 25.42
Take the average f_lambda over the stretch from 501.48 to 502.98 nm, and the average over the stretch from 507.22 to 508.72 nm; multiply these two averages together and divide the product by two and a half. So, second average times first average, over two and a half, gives 237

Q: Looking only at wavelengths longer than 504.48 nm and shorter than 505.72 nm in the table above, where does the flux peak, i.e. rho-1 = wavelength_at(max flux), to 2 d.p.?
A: 505.60 nm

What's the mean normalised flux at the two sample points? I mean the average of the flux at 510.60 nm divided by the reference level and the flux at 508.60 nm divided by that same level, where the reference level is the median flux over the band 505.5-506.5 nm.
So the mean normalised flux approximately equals 0.871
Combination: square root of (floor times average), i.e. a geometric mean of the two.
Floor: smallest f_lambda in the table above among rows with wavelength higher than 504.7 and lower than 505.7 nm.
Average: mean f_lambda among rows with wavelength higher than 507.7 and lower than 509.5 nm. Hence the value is 24.03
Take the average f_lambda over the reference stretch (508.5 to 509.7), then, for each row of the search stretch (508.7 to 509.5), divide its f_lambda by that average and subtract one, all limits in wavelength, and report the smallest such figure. 0.000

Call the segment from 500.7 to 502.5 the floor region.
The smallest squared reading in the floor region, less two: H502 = 581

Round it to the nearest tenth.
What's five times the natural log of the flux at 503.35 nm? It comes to 16.3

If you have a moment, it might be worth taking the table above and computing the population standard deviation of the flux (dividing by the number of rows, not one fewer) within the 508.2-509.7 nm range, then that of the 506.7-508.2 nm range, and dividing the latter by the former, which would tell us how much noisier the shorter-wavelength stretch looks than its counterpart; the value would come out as 1.1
